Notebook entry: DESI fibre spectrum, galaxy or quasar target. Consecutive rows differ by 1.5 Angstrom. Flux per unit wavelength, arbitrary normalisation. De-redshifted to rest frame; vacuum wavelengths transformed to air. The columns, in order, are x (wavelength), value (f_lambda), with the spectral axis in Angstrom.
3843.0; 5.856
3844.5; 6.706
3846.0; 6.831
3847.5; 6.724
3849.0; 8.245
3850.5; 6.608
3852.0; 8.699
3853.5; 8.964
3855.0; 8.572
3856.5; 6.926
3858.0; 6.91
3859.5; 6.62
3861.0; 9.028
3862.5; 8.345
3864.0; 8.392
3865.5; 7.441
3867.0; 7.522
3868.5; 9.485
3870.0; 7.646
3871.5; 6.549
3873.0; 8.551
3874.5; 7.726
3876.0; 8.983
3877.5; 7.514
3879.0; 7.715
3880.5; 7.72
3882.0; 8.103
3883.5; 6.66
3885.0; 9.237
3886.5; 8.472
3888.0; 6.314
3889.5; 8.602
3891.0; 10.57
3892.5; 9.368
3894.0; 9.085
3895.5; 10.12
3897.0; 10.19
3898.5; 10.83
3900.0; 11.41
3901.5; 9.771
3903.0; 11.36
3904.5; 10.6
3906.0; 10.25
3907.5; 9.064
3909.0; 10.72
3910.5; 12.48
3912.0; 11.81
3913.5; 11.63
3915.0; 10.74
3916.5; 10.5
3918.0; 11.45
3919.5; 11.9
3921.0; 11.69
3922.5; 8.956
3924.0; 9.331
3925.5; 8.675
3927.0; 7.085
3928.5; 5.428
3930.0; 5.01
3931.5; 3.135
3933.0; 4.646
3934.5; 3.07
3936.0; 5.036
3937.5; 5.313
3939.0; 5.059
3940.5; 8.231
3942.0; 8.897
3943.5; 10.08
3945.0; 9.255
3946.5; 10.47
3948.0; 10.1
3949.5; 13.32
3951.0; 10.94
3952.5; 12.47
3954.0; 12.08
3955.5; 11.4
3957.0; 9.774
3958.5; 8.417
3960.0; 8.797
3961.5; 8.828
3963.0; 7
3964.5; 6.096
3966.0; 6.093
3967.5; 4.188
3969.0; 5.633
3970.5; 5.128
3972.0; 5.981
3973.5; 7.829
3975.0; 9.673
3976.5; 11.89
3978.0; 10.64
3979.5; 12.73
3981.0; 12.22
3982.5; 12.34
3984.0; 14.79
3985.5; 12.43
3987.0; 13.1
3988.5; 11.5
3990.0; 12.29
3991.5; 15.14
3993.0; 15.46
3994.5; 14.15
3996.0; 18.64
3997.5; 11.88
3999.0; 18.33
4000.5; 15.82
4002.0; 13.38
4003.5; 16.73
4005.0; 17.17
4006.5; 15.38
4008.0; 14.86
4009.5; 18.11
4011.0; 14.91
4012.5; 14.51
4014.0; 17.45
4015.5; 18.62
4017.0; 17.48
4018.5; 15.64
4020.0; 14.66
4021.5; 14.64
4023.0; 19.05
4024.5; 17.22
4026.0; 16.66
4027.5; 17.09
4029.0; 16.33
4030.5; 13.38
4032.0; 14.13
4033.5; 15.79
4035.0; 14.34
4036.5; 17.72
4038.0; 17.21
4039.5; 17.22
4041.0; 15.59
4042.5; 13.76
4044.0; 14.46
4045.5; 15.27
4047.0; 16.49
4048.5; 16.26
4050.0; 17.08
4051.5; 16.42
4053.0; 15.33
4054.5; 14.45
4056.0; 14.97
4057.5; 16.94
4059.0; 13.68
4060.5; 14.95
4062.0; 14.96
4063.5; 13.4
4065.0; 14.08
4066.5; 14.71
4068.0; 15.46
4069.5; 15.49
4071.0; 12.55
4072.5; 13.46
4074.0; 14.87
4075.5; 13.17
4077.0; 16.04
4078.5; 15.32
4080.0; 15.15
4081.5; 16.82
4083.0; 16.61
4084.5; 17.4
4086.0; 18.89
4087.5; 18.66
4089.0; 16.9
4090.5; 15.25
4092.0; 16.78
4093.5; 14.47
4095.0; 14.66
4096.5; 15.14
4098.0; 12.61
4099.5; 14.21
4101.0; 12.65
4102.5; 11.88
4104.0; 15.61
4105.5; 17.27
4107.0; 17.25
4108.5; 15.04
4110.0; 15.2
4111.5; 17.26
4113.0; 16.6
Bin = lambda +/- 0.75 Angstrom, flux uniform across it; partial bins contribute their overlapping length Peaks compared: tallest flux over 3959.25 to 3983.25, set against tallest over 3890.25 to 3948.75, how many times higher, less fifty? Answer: -49.0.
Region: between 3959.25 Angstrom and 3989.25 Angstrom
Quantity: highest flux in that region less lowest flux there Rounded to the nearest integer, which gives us 11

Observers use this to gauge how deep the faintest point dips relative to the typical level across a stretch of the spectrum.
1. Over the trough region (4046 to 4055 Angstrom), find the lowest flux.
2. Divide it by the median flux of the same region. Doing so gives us 0.88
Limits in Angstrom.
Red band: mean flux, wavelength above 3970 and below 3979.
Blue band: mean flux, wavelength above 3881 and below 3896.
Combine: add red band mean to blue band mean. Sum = 17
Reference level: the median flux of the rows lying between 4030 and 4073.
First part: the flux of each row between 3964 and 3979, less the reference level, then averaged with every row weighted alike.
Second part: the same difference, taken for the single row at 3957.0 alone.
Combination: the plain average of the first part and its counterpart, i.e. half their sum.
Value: -6.4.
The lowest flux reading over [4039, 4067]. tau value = 13.4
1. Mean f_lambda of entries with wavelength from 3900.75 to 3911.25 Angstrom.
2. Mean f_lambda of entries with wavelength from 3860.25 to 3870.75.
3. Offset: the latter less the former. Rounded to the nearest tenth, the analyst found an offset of -2.3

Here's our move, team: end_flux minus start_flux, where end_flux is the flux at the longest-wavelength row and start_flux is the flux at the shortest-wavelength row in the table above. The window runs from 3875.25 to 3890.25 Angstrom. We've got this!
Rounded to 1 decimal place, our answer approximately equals -0.4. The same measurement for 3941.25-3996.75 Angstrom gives 9.7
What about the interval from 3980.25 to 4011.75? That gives 2.7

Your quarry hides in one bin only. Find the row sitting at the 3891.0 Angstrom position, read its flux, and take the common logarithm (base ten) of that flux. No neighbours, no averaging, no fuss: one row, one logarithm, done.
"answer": 1.0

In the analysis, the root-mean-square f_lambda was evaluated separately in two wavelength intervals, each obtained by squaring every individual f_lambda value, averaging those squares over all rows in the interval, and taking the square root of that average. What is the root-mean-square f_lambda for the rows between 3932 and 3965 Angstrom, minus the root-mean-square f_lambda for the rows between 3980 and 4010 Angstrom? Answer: -5.8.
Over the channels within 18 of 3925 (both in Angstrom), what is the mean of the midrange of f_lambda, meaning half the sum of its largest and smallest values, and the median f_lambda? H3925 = 8.4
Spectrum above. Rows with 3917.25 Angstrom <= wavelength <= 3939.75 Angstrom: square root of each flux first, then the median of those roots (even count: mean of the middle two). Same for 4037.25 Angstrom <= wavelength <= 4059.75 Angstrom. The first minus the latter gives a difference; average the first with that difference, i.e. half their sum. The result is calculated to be 0.36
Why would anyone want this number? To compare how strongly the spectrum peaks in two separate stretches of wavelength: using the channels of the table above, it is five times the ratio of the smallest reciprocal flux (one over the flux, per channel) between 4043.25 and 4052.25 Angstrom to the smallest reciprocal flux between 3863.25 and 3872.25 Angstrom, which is 2.8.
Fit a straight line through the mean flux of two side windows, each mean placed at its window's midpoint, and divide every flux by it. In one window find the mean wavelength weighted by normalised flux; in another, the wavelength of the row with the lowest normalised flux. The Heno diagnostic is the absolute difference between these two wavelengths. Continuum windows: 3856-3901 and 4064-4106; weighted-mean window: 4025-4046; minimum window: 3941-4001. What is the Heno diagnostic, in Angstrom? 68.1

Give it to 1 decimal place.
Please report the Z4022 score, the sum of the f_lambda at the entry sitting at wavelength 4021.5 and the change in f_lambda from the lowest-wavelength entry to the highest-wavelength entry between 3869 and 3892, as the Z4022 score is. 17.6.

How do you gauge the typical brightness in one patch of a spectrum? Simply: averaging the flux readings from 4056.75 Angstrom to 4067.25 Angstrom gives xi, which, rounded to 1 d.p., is 14.7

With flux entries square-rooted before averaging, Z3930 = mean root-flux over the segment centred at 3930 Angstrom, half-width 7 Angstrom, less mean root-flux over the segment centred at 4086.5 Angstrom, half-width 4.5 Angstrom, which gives -1.8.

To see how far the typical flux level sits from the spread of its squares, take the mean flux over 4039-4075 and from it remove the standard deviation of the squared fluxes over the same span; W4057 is -22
